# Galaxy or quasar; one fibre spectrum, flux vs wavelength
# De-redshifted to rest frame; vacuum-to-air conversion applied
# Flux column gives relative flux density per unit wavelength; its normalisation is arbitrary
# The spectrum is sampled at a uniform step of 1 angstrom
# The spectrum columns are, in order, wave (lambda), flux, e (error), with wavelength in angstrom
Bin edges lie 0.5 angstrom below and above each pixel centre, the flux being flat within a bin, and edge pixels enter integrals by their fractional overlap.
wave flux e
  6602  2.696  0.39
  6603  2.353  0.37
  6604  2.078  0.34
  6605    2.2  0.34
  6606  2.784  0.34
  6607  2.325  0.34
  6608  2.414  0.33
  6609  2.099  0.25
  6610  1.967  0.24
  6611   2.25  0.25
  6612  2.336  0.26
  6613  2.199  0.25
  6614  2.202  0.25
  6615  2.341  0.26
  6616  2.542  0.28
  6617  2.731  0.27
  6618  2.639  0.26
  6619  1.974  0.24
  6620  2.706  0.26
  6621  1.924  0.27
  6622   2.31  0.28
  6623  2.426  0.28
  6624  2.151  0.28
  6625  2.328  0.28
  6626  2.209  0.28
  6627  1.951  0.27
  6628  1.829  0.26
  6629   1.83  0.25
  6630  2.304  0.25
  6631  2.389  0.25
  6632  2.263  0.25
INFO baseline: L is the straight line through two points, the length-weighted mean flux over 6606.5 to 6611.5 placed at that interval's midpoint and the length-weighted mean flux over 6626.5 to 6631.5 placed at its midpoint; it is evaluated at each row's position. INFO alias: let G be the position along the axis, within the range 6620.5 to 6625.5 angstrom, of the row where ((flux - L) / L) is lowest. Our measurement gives 6621 angstrom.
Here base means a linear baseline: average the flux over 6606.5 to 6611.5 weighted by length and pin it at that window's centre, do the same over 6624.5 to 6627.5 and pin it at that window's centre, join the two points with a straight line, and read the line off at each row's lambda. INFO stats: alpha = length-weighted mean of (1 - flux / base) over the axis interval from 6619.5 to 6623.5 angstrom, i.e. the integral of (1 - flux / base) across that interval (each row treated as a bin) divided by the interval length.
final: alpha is -0.08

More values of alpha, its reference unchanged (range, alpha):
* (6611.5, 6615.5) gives -0.03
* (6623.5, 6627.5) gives 0.00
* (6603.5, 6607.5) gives -0.06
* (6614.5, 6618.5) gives -0.17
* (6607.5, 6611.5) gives 0.01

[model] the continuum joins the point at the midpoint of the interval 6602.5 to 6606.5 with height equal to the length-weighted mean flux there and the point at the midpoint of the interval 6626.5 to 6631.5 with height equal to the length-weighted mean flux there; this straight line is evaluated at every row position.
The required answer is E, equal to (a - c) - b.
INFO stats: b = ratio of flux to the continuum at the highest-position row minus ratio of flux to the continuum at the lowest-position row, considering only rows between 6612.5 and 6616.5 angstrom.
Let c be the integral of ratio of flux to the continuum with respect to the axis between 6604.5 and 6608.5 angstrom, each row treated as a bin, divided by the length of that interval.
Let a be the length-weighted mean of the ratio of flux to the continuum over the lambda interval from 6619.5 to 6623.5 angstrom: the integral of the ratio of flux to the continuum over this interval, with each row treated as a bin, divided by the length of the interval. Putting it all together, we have -0.1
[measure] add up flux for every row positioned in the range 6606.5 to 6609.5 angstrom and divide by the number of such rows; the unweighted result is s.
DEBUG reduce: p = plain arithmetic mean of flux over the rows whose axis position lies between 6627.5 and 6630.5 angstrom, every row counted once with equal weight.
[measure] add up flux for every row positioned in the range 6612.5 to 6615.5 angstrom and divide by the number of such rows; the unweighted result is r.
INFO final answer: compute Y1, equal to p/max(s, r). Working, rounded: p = 1.99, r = 2.25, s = 2.28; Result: 0.87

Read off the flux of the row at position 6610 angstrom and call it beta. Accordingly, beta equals 1.967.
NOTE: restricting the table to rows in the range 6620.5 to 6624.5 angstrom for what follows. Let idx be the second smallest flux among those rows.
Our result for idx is 2.151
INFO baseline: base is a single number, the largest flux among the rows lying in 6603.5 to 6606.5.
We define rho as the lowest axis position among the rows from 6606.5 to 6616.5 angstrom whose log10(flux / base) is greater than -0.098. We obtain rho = 6607 angstrom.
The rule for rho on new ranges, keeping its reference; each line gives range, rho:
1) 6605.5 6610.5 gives 6606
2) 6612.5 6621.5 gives 6615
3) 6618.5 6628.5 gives 6620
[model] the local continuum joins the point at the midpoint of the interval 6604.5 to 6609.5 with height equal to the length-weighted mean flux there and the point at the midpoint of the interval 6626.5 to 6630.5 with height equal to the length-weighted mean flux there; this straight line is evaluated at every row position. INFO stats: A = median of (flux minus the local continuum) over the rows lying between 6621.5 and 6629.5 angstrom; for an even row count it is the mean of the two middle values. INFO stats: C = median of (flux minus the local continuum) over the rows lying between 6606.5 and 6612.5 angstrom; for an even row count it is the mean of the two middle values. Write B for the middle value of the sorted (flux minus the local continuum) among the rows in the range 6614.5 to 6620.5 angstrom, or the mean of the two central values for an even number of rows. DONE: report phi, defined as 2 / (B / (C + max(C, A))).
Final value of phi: 0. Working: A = 0.14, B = 0.4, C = 0.0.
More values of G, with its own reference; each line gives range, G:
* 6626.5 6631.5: 6628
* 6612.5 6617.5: 6613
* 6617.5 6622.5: 6621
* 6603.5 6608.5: 6604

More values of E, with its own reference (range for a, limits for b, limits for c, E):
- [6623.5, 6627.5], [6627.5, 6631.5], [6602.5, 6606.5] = -0.3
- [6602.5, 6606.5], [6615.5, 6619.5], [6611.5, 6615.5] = 0.2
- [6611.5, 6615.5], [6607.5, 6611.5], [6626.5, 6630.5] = 0.1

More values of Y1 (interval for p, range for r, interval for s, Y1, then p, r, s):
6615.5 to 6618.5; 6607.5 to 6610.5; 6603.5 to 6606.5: 1.12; 2.64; 2.16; 2.35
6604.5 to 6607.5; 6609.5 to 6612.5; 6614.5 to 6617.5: 0.96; 2.44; 2.18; 2.54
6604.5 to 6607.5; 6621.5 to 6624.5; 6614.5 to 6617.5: 0.96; 2.44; 2.30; 2.54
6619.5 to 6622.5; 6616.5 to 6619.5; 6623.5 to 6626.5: 0.94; 2.31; 2.45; 2.23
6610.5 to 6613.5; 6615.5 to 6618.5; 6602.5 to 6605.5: 0.86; 2.26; 2.64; 2.21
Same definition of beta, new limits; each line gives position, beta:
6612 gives 2.336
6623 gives 2.426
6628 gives 1.829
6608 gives 2.414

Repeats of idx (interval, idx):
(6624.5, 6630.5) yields 1.83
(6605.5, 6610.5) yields 2.099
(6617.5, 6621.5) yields 1.974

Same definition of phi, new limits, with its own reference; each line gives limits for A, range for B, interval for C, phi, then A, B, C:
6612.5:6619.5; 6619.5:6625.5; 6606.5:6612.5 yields 1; 0.12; 0.3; 0.0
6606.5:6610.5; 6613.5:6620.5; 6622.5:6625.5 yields 3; -0.13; 0.3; 0.3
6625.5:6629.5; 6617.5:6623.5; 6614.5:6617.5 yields 5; -0.10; 0.3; 0.3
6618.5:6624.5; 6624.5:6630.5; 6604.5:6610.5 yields 1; 0.15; 0.1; -0.1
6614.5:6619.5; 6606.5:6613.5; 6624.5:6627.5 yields -25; 0.34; 0.0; 0.2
